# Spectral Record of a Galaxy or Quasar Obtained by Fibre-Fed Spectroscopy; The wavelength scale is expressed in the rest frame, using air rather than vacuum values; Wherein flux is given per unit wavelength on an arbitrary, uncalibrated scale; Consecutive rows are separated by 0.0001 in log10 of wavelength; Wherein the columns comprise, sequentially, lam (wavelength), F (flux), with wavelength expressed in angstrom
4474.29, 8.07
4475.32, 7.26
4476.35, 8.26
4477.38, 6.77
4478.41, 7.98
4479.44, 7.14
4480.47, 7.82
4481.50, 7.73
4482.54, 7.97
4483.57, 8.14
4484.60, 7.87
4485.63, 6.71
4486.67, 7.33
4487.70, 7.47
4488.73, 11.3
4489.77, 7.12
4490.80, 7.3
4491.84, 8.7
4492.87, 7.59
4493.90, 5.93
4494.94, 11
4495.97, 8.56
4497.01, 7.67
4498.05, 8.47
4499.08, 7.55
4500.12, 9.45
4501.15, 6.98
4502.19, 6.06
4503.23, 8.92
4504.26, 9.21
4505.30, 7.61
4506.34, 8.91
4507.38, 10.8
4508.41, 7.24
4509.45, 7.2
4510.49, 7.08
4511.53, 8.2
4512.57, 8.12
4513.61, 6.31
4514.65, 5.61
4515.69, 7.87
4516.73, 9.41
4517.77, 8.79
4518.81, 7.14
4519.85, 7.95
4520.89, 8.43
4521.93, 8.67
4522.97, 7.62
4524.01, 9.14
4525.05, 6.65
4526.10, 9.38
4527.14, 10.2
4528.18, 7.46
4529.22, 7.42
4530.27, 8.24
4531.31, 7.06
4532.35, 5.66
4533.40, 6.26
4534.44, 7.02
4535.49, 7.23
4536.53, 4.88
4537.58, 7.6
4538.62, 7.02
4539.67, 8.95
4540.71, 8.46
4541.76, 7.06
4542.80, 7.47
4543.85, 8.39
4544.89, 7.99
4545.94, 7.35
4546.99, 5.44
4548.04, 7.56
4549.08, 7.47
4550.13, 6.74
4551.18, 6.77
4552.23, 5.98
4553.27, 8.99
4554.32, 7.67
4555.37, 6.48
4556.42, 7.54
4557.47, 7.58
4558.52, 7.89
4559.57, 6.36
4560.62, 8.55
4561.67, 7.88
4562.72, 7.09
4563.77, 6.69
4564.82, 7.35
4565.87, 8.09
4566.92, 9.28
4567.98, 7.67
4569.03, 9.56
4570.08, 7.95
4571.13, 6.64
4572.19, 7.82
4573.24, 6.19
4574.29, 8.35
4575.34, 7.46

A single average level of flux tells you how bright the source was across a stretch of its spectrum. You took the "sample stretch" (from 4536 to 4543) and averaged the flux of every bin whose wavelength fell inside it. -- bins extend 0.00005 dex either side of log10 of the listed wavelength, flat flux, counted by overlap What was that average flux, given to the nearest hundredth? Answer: 7.35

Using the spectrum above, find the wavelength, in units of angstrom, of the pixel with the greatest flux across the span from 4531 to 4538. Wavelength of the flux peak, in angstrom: 4537.58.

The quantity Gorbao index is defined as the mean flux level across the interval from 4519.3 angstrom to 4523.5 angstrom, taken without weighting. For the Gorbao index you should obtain 8.2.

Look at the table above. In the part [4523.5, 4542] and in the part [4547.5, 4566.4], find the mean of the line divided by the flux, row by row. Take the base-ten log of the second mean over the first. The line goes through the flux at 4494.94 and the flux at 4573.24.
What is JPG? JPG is -0.079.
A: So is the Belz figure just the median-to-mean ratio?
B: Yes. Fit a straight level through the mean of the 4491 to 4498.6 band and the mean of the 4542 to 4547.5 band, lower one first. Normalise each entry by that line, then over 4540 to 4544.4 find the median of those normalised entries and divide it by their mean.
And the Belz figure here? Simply 1.01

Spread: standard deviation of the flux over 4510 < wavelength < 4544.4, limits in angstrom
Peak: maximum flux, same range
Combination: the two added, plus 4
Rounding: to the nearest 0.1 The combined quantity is 15.4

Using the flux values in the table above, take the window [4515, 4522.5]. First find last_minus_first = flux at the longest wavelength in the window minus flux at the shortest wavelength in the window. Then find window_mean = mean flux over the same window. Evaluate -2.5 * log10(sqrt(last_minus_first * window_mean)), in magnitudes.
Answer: -1.03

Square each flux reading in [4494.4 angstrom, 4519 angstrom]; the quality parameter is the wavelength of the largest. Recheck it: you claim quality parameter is 4494.94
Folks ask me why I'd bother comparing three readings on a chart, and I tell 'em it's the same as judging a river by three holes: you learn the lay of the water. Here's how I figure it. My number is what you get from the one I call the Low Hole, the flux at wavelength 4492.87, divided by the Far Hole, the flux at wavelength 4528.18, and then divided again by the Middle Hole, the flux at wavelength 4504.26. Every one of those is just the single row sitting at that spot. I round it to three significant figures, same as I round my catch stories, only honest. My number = 0.110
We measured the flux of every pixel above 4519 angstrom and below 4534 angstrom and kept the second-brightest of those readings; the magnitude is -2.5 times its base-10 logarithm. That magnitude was -2.43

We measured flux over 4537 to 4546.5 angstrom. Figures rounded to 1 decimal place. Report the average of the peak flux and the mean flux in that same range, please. 8.4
